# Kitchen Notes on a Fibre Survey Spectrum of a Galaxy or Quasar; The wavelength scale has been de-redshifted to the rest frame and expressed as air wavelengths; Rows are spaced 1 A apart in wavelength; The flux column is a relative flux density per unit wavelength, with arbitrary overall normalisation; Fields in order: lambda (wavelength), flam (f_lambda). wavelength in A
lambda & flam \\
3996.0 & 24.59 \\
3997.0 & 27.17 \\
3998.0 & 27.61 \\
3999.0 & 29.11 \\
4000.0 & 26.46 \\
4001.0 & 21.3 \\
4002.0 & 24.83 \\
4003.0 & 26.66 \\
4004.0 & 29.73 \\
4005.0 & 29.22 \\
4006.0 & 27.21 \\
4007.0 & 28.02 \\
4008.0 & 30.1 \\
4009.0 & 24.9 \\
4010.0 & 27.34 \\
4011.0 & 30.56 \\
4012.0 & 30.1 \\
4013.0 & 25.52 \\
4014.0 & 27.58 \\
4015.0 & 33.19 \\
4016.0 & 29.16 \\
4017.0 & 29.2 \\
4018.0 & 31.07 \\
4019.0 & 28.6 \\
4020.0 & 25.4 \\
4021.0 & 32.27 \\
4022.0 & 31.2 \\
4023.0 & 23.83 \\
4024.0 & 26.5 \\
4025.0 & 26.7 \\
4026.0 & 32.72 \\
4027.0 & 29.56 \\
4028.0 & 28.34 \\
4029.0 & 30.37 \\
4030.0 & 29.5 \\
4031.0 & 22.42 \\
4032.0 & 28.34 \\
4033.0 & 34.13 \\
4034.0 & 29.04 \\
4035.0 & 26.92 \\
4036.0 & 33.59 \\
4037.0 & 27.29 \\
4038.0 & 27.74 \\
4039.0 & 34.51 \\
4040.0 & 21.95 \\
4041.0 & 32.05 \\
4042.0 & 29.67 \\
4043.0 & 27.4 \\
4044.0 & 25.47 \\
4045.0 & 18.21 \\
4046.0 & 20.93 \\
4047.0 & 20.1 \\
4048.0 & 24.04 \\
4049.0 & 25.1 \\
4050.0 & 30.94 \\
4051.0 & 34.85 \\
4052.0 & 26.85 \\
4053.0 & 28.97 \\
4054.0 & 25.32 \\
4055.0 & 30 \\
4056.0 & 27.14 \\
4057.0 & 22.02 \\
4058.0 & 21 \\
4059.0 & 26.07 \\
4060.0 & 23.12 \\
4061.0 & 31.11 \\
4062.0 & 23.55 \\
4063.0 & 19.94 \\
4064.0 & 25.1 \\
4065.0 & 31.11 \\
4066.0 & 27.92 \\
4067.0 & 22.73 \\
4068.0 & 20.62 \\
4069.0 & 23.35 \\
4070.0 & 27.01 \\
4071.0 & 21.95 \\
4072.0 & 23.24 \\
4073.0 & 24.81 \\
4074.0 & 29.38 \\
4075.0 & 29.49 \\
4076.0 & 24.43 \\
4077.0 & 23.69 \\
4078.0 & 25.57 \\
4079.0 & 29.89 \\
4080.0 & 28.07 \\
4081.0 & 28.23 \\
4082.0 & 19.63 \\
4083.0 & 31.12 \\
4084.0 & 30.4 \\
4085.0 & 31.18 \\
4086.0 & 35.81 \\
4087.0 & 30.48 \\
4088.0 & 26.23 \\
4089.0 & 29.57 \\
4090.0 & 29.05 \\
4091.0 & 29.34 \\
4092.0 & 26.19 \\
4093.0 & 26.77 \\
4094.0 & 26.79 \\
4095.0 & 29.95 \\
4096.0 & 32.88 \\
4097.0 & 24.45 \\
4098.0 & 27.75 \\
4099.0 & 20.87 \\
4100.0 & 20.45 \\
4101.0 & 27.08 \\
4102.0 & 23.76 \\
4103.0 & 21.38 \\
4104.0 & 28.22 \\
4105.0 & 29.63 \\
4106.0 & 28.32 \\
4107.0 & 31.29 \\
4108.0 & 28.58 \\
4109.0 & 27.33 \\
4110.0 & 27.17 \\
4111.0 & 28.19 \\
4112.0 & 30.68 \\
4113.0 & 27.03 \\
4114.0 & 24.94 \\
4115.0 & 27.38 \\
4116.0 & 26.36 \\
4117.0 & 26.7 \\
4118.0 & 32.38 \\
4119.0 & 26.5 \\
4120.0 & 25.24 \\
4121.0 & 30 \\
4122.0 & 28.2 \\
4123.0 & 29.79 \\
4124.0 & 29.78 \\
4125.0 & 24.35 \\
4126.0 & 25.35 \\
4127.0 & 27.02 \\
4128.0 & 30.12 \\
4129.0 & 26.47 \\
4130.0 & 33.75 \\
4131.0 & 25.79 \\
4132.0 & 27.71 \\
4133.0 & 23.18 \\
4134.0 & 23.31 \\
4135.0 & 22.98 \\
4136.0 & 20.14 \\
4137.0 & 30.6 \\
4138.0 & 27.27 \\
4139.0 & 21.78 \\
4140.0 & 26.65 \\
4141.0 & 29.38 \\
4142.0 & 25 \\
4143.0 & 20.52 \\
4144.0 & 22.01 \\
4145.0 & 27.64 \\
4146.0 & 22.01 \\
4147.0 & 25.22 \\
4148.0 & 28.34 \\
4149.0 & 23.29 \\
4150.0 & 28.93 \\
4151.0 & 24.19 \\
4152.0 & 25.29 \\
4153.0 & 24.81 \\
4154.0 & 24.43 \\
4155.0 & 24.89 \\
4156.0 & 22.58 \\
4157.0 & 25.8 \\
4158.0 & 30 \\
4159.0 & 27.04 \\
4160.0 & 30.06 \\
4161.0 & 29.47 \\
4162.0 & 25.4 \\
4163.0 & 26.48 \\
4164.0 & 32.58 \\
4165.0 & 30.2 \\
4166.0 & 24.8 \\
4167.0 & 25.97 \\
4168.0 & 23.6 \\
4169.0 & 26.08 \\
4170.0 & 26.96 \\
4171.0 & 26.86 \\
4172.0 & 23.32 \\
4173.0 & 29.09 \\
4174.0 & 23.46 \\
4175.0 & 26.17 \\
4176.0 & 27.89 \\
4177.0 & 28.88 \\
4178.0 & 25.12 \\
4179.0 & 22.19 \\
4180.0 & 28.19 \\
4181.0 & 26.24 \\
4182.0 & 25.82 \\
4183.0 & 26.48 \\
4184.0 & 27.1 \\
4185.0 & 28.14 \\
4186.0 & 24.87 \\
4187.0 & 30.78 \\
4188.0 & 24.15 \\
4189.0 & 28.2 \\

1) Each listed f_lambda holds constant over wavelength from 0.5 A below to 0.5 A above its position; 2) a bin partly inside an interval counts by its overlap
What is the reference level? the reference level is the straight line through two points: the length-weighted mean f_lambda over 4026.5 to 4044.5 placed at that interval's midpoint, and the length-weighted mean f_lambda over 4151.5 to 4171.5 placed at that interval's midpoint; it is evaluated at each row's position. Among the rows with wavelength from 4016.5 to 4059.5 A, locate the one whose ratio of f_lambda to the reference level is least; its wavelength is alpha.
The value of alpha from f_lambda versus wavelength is 4045.0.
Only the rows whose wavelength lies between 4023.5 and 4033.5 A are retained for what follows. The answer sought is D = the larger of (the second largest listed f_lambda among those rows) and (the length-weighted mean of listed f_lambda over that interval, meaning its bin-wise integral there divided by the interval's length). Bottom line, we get 32.7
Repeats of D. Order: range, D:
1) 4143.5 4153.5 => 28.3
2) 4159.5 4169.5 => 30.2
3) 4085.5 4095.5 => 30.5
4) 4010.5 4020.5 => 31.1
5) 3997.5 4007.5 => 29.2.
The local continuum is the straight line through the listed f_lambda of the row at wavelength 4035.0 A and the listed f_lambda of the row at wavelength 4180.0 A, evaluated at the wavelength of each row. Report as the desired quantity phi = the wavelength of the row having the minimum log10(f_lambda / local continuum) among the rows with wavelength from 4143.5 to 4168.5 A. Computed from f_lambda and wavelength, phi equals 4146.0 A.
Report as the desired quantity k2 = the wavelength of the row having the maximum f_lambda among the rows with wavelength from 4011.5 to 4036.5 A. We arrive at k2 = 4033.0 A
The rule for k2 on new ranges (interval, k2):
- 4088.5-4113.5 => 4096.0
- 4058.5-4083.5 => 4083.0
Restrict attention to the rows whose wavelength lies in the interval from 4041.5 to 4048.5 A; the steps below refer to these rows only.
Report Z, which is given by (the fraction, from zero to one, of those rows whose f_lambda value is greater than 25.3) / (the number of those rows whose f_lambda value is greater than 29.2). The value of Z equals 0.43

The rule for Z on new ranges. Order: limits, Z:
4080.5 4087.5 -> 0.17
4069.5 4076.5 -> 0.21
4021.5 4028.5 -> 0.29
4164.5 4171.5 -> 0.71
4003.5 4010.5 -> 0.29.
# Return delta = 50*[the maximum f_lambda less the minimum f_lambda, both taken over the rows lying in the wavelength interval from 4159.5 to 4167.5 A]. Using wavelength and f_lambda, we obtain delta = 389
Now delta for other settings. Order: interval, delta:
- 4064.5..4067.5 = 419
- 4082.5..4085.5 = 39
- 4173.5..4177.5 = 271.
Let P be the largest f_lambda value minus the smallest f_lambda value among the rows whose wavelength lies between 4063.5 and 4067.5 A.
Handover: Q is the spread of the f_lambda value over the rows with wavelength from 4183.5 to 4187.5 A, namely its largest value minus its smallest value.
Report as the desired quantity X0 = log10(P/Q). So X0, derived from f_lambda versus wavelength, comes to 0.2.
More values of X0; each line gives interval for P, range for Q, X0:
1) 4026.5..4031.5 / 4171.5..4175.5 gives 0.1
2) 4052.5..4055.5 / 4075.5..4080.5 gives -0.1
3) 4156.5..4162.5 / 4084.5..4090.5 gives -0.3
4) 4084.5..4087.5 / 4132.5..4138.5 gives -0.3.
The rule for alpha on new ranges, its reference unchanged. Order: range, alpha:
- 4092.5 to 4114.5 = 4100.0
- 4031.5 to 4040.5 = 4040.0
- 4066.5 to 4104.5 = 4082.0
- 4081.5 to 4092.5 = 4082.0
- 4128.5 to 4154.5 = 4136.0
